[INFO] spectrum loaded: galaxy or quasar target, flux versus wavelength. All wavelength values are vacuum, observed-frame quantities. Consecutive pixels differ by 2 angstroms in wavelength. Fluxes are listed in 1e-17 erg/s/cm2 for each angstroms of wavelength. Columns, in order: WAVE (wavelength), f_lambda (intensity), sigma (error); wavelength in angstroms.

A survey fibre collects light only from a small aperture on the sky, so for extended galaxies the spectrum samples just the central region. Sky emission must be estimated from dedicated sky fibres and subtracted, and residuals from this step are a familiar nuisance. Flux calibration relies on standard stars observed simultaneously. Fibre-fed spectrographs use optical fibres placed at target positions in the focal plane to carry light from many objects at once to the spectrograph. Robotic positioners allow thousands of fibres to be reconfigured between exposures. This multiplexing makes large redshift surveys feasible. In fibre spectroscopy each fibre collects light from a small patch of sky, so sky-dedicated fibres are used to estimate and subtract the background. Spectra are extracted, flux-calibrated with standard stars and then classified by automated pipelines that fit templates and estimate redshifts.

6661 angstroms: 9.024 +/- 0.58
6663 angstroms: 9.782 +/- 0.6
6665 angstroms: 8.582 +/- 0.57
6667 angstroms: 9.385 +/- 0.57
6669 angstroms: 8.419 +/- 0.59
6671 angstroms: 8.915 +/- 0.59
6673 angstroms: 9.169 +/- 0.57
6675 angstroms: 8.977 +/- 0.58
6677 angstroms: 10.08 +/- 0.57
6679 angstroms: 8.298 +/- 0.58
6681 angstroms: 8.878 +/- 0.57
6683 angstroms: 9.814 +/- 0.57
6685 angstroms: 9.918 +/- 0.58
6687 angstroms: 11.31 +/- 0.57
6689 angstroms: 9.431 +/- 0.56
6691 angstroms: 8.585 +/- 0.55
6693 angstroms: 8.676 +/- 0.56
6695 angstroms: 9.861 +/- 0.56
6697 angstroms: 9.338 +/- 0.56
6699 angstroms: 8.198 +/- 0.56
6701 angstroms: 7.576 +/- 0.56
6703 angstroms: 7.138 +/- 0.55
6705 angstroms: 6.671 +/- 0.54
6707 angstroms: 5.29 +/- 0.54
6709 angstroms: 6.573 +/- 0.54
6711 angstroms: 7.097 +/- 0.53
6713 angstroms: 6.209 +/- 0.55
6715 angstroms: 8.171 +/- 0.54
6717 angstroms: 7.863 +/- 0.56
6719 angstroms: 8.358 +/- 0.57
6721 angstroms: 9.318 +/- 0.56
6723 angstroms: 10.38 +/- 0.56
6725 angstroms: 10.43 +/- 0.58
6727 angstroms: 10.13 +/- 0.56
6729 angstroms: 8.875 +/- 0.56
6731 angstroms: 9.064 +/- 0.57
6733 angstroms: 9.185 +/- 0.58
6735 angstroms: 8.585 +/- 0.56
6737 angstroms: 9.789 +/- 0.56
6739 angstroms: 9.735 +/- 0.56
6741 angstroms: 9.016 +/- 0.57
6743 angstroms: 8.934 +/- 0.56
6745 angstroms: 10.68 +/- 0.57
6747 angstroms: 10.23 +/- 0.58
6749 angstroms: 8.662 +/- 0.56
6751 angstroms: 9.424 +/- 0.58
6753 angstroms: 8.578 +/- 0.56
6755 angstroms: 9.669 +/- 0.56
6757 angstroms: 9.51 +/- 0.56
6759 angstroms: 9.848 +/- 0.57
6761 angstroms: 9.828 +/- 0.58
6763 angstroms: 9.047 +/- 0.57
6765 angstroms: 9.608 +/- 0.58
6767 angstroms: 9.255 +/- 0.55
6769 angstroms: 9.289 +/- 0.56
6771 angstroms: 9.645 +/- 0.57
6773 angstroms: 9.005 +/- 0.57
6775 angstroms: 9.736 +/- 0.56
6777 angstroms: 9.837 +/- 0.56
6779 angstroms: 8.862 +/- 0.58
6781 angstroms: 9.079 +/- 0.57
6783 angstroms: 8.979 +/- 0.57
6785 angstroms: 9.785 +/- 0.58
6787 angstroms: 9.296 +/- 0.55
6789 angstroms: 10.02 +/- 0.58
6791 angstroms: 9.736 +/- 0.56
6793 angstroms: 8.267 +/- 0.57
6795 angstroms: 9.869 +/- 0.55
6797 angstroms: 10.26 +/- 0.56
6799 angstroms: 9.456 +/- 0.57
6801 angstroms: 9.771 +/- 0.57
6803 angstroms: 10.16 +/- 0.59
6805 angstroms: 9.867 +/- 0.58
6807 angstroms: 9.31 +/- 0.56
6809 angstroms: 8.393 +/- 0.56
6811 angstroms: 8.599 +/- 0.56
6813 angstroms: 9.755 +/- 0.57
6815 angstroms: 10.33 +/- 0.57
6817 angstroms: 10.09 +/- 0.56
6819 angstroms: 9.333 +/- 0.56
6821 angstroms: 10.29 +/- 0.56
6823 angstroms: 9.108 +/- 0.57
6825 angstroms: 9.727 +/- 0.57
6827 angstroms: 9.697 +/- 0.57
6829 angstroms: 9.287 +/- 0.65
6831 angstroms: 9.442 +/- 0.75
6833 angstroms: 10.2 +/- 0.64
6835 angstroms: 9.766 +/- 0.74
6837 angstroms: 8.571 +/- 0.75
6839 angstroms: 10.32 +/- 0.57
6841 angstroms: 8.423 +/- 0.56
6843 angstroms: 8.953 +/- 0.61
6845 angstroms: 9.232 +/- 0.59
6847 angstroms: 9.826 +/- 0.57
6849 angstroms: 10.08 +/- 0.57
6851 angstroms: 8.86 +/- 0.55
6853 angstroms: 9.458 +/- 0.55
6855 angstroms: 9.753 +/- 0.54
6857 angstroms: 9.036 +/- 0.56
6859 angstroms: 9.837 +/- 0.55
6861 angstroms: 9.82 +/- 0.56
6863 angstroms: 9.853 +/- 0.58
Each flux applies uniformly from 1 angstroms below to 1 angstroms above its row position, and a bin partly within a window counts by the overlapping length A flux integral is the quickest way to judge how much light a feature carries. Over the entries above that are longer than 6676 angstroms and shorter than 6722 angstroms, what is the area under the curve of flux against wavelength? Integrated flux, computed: 385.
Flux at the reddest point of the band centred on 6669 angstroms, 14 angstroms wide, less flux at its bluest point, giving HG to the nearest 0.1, -0.8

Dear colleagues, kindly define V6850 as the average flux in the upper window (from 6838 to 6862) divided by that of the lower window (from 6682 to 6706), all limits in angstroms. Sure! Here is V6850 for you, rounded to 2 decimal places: 1.07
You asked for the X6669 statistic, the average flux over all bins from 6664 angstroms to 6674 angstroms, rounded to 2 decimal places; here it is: 8.89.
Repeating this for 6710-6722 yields 7.84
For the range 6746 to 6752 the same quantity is 9.44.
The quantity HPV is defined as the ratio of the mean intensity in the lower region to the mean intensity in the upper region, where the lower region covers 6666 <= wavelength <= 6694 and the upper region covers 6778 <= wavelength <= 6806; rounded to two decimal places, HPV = 0.97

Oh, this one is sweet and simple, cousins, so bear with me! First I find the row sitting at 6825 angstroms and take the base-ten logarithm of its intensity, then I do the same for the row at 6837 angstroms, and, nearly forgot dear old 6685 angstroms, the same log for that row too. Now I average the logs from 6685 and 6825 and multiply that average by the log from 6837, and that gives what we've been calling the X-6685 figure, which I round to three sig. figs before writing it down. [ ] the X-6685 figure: 0.926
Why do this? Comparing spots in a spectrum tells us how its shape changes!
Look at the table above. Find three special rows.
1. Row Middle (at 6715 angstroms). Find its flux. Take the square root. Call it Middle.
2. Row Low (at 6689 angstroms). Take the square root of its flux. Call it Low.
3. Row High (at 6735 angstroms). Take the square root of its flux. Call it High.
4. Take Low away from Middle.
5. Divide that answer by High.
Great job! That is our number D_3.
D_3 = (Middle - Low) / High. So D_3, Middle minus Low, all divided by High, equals -0.073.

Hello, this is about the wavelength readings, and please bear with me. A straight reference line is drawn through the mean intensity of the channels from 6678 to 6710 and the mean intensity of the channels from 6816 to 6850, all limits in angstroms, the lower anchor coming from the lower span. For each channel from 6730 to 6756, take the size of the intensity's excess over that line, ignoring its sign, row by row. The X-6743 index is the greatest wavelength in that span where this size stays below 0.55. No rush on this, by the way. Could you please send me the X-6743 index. 6753 angstroms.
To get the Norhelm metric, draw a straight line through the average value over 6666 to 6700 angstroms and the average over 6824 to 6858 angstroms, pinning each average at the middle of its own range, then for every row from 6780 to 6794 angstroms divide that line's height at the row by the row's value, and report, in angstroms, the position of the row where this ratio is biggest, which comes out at 6793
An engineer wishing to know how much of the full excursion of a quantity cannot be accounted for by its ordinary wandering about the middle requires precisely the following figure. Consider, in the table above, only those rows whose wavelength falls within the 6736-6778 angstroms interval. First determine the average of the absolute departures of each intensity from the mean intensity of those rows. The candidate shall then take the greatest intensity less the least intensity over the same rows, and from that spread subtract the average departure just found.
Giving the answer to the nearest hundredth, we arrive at 1.70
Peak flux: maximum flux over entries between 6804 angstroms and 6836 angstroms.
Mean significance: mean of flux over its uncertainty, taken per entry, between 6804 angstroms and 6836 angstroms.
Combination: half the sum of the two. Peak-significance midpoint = 13.2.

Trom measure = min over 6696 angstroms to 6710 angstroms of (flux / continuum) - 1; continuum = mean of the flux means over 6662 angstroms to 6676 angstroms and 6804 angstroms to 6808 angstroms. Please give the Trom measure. -0.43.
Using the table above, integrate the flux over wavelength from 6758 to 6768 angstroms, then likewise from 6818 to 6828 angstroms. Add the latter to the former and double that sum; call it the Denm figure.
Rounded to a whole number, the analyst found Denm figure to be 383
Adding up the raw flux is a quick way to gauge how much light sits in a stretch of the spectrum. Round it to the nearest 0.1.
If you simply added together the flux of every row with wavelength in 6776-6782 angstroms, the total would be 27.8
